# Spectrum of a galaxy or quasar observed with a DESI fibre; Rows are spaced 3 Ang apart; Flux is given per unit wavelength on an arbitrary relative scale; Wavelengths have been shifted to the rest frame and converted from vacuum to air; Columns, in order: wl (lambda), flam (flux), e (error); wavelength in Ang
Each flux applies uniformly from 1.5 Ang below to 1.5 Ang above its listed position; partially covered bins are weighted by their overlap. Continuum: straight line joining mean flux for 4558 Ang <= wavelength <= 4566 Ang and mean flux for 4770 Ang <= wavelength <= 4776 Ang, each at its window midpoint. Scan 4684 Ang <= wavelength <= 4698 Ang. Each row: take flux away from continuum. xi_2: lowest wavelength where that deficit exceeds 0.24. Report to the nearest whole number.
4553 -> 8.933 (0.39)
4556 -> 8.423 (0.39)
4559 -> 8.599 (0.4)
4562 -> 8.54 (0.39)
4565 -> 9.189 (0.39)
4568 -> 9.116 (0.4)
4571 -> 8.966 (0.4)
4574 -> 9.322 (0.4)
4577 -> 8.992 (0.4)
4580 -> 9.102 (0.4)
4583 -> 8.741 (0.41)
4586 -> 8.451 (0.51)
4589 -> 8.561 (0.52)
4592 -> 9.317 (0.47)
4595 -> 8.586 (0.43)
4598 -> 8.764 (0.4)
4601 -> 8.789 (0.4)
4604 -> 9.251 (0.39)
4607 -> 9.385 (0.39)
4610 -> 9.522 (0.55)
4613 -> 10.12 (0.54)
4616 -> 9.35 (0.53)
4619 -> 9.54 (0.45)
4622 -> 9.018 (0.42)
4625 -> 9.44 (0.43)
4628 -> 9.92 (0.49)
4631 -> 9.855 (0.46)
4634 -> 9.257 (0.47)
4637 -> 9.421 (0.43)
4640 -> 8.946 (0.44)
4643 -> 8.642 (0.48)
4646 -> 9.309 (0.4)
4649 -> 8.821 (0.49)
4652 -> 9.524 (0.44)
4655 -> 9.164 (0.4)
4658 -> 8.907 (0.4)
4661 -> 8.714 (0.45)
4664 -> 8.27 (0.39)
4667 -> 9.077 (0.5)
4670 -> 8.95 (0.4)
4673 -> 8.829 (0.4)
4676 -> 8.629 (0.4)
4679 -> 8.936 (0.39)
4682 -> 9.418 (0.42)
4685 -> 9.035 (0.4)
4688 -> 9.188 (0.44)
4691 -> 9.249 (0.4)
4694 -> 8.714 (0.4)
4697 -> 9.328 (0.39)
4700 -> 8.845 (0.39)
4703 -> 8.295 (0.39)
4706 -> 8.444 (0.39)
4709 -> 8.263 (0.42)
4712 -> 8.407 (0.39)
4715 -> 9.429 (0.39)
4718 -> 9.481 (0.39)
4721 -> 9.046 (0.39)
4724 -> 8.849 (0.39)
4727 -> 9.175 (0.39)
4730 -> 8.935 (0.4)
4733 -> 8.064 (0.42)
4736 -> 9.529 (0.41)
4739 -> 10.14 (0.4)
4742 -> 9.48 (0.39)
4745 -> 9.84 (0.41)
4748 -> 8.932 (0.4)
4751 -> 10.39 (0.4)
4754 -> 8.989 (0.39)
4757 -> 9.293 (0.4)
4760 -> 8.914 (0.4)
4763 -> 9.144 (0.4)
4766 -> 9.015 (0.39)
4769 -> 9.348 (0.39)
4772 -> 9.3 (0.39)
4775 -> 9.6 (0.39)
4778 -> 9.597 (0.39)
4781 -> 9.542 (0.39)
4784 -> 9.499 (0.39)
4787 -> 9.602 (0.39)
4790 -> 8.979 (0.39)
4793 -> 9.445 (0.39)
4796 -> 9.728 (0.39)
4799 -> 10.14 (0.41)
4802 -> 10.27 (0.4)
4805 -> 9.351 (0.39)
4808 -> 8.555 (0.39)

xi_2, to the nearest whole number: 4694 Ang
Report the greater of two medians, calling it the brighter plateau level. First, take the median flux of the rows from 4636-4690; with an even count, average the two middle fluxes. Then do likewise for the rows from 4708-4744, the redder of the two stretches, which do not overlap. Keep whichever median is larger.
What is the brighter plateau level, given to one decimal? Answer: 9.1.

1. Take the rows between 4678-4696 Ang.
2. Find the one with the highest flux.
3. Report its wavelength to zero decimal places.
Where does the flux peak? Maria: 4682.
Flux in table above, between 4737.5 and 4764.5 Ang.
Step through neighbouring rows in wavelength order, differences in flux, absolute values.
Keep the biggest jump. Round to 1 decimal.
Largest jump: 1.5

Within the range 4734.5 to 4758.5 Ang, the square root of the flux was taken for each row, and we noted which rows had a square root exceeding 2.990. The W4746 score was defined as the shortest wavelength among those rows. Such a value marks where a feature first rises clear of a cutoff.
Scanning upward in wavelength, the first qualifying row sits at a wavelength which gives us 4736 Ang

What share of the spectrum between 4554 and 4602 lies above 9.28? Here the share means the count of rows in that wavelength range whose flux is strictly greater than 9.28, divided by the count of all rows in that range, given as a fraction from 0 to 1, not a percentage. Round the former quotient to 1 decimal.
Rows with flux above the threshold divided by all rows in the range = 0.1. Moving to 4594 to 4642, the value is 0.6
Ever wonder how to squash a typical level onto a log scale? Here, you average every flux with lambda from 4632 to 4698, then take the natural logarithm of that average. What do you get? 2.199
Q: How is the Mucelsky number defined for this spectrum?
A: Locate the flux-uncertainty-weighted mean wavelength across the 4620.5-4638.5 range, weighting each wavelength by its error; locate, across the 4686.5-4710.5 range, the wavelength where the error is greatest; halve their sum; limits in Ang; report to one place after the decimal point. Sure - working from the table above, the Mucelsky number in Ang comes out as 4658.8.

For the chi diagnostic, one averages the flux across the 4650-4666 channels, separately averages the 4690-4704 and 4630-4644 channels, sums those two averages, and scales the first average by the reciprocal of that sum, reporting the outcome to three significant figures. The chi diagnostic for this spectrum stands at 0.492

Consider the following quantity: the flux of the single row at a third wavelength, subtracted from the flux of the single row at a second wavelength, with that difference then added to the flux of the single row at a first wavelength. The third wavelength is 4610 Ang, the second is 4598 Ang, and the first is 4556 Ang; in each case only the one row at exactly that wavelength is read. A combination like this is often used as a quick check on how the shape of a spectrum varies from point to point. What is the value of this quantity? 7.7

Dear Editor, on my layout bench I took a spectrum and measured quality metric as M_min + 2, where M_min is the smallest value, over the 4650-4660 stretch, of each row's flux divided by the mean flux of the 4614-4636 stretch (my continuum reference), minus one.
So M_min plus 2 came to 1.94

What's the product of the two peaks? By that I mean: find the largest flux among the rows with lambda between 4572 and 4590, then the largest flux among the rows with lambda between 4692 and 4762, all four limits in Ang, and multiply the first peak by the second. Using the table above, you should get 97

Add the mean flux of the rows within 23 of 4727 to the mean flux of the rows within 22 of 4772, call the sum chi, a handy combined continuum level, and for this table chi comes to 18.44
